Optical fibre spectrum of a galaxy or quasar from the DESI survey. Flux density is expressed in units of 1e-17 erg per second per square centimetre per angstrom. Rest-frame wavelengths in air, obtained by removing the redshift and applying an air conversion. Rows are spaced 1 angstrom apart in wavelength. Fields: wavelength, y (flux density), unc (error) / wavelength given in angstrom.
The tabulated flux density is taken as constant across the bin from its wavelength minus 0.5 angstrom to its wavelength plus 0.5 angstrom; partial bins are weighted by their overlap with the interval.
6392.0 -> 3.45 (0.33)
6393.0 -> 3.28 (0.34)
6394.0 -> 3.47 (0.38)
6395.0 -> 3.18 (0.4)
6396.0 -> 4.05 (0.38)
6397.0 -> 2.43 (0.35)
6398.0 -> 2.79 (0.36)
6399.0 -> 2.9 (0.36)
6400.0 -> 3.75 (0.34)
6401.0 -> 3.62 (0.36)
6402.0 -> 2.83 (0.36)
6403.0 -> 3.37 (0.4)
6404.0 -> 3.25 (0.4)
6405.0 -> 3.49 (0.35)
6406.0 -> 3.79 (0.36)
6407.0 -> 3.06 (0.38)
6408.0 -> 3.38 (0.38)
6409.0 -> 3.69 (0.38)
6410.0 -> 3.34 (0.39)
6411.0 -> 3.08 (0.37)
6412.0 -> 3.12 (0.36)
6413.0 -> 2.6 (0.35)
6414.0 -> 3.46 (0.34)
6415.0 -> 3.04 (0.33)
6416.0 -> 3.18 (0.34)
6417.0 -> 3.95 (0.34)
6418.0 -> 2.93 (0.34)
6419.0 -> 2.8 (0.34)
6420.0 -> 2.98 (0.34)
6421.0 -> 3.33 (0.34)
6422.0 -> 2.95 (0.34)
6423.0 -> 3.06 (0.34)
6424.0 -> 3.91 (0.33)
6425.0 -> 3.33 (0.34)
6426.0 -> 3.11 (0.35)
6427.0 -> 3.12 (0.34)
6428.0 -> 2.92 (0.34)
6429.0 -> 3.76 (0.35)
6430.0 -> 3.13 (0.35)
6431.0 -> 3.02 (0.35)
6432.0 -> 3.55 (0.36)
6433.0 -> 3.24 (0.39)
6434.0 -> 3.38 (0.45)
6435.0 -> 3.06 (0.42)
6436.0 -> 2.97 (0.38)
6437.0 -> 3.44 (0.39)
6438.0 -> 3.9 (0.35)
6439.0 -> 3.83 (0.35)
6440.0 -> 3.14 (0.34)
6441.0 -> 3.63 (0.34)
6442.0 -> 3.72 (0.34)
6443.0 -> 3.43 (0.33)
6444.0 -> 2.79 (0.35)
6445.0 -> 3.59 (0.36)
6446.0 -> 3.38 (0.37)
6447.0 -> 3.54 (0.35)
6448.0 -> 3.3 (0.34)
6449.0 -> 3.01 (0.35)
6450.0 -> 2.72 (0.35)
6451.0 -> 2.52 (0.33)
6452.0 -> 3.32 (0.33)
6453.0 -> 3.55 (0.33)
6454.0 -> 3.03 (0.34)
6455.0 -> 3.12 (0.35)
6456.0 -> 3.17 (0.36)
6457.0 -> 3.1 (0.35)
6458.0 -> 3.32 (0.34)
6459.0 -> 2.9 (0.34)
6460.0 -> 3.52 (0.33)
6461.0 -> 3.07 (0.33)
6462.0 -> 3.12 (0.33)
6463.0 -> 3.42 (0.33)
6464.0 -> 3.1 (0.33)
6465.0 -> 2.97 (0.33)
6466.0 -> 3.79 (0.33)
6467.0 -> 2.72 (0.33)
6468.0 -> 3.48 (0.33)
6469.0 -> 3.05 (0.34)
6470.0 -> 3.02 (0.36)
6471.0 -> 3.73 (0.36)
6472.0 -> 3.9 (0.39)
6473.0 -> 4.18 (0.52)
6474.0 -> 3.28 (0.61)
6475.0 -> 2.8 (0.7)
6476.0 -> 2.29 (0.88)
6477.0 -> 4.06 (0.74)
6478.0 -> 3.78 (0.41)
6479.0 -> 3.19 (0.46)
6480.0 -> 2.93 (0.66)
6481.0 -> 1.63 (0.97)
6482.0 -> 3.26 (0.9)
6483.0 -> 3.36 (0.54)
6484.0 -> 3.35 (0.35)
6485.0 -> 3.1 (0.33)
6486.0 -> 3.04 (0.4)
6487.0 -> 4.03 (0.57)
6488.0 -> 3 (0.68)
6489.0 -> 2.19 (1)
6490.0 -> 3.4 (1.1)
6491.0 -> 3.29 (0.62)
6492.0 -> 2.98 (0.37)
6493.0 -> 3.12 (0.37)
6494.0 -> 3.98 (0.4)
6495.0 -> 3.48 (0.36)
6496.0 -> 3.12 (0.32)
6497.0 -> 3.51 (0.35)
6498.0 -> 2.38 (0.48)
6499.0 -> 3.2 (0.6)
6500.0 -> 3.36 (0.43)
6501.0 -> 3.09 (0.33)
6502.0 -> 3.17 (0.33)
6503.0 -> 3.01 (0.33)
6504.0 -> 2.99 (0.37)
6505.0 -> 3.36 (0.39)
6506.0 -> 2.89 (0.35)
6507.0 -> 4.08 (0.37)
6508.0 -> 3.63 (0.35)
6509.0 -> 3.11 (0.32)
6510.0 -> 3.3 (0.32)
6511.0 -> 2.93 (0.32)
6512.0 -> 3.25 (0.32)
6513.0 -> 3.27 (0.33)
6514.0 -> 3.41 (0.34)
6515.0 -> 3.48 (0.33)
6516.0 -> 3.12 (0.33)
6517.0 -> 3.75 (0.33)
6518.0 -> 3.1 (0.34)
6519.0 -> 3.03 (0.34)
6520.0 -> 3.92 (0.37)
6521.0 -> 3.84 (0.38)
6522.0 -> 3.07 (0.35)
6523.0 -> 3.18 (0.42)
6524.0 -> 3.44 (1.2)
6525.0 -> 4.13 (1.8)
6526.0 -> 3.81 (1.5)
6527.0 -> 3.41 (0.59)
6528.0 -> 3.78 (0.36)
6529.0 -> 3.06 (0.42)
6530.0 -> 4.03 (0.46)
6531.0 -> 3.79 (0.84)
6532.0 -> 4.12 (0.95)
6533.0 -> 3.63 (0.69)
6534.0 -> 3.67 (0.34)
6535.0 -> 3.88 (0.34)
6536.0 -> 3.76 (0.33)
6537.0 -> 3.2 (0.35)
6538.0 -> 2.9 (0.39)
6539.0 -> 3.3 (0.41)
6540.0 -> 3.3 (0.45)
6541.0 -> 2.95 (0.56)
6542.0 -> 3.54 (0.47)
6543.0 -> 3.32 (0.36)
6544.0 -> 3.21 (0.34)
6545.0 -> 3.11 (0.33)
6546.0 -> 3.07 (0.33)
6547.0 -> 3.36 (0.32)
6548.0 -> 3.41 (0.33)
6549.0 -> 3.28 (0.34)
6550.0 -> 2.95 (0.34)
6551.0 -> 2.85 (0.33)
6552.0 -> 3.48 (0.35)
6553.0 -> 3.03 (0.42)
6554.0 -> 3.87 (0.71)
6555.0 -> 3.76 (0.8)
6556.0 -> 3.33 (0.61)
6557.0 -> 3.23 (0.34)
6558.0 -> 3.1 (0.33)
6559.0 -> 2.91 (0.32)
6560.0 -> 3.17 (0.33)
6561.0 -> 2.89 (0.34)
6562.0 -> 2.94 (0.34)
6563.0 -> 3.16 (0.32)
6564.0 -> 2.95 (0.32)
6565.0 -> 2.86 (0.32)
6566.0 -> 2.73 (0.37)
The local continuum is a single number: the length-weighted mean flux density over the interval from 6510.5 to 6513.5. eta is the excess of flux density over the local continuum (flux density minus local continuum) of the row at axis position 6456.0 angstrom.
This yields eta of 0.0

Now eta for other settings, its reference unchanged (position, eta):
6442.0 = 0.6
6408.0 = 0.2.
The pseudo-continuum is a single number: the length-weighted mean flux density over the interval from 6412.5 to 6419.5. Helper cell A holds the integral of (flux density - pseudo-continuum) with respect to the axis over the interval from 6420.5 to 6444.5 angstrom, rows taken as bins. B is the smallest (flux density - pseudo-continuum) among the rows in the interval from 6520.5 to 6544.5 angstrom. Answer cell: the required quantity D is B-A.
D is -5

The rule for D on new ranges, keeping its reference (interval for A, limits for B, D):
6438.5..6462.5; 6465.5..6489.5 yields -4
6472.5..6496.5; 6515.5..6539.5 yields -2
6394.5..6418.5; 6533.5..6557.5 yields -3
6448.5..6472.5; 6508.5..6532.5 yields -2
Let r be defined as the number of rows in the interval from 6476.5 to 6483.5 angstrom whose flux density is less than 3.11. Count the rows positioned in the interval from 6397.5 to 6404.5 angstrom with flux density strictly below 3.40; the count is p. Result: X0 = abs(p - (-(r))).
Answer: 7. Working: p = 5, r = 2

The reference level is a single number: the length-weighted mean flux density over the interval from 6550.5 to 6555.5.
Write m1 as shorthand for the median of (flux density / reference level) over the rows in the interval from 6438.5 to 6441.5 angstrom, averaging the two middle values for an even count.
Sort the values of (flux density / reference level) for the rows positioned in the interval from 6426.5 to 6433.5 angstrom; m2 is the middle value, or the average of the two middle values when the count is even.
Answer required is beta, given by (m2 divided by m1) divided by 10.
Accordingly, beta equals 0.086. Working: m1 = 1.07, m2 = 0.921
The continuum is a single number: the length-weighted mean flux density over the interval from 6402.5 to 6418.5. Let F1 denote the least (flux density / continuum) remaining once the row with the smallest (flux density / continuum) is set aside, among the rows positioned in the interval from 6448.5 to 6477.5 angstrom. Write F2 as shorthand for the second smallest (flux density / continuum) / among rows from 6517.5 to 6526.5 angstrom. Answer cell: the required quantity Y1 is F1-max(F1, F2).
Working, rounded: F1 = 0.76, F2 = 0.93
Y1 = -0.17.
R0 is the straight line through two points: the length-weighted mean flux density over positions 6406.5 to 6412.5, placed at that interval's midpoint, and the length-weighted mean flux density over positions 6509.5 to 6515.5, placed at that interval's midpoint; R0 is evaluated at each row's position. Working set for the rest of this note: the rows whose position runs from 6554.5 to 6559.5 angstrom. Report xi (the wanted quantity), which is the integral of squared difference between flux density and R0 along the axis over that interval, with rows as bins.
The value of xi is 0.4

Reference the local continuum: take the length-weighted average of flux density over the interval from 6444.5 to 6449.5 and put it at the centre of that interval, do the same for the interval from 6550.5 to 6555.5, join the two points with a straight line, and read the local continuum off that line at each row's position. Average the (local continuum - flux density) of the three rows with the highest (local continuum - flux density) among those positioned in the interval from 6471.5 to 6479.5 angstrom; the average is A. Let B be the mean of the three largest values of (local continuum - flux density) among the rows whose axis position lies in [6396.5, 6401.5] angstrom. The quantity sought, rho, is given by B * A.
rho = 0.39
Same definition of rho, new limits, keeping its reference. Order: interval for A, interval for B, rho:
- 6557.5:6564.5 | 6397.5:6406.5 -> 0.25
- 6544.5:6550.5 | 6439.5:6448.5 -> 0.10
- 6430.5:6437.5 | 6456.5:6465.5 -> 0.13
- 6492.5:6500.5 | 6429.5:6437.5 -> 0.17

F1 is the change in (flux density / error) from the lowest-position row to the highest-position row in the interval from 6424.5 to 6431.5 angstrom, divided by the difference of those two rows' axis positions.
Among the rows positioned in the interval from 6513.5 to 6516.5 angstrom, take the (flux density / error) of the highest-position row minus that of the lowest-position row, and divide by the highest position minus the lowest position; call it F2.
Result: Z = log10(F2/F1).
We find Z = 0.2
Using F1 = -0.2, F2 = -0.3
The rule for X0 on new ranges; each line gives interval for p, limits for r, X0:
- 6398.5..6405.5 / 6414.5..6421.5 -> 8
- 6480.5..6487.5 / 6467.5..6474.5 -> 8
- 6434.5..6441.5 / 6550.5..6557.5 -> 5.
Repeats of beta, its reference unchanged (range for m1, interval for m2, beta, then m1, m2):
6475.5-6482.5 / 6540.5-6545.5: 0.101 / 0.94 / 0.945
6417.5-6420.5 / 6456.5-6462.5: 0.106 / 0.86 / 0.915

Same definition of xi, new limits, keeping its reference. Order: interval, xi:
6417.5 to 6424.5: 1.0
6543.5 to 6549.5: 0.1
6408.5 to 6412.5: 0.2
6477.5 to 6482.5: 3.1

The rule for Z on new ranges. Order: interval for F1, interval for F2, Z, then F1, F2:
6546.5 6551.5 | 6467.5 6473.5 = 0.0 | -0.5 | -0.5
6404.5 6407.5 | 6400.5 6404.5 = -0.2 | -1.0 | -0.6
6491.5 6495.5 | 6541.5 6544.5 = 0.2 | 0.5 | 1.0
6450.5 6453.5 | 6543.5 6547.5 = -0.6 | 1.6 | 0.4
